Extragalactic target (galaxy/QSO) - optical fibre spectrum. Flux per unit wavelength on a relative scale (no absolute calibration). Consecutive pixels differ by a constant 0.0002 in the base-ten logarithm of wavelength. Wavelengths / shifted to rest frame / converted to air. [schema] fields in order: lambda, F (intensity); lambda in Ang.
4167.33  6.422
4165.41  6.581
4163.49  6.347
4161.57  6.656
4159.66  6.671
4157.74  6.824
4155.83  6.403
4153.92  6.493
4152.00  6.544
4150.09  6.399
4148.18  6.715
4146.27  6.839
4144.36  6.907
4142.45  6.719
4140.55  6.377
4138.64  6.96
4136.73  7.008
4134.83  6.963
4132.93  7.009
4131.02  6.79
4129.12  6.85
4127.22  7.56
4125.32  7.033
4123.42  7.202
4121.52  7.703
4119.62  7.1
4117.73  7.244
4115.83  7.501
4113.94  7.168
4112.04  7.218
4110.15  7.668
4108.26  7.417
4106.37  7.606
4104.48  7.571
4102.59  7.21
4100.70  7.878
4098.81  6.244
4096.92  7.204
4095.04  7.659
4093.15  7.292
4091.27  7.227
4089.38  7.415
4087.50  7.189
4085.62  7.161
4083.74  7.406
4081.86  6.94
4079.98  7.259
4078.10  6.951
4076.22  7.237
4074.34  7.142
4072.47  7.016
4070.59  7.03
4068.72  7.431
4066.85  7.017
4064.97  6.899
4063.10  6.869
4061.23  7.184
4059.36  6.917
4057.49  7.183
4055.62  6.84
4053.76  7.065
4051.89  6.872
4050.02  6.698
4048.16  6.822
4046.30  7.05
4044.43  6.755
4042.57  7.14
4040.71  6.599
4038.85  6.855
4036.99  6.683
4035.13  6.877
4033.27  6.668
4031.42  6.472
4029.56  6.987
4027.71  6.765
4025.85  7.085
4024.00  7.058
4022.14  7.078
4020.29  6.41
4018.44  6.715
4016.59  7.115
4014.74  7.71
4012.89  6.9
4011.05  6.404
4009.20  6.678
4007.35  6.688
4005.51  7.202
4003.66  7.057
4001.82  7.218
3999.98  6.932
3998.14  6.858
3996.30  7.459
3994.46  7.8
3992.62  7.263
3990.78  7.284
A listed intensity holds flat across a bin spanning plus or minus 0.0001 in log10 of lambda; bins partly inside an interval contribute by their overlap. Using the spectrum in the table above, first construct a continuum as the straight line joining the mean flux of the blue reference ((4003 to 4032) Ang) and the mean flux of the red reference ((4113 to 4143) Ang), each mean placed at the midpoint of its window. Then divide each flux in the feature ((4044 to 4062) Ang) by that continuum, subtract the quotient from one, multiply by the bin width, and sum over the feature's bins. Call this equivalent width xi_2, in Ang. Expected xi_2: 0.0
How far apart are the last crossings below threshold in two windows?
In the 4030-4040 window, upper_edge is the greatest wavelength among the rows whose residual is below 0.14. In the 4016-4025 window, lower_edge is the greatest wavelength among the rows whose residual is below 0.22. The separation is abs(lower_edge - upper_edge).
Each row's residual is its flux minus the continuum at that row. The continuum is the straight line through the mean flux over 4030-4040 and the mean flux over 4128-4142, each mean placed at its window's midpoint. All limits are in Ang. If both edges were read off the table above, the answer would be 18.6 Ang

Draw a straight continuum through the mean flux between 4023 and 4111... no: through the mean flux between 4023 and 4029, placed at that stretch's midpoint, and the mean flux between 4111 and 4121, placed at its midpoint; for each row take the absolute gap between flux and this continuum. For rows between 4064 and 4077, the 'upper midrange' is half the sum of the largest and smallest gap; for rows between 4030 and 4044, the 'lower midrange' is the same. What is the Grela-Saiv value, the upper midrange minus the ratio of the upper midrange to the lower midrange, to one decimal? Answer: -0.4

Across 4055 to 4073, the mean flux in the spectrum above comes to 7.0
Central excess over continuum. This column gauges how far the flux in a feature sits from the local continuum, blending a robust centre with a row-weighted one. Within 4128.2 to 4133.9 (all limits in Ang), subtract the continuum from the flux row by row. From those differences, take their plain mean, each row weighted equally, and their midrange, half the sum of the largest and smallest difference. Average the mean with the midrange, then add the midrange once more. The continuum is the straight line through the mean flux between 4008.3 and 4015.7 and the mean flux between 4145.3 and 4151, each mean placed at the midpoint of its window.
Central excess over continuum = 0.42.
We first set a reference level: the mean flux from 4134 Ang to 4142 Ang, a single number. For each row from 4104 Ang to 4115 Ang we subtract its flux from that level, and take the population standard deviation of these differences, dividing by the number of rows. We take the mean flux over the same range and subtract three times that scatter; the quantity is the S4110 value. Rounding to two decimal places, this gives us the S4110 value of 6.87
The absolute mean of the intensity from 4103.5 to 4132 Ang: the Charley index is 7.31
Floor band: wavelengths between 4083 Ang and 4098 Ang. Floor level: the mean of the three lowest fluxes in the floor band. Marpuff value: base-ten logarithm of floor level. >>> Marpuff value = 0.86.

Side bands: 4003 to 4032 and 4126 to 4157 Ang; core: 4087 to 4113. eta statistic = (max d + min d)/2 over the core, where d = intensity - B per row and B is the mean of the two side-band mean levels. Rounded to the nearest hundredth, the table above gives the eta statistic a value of 0.22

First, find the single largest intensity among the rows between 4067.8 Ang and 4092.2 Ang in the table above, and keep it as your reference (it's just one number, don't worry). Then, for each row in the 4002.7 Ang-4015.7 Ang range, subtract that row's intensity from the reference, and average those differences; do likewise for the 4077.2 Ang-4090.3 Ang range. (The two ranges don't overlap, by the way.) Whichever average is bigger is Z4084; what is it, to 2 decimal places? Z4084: 0.48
